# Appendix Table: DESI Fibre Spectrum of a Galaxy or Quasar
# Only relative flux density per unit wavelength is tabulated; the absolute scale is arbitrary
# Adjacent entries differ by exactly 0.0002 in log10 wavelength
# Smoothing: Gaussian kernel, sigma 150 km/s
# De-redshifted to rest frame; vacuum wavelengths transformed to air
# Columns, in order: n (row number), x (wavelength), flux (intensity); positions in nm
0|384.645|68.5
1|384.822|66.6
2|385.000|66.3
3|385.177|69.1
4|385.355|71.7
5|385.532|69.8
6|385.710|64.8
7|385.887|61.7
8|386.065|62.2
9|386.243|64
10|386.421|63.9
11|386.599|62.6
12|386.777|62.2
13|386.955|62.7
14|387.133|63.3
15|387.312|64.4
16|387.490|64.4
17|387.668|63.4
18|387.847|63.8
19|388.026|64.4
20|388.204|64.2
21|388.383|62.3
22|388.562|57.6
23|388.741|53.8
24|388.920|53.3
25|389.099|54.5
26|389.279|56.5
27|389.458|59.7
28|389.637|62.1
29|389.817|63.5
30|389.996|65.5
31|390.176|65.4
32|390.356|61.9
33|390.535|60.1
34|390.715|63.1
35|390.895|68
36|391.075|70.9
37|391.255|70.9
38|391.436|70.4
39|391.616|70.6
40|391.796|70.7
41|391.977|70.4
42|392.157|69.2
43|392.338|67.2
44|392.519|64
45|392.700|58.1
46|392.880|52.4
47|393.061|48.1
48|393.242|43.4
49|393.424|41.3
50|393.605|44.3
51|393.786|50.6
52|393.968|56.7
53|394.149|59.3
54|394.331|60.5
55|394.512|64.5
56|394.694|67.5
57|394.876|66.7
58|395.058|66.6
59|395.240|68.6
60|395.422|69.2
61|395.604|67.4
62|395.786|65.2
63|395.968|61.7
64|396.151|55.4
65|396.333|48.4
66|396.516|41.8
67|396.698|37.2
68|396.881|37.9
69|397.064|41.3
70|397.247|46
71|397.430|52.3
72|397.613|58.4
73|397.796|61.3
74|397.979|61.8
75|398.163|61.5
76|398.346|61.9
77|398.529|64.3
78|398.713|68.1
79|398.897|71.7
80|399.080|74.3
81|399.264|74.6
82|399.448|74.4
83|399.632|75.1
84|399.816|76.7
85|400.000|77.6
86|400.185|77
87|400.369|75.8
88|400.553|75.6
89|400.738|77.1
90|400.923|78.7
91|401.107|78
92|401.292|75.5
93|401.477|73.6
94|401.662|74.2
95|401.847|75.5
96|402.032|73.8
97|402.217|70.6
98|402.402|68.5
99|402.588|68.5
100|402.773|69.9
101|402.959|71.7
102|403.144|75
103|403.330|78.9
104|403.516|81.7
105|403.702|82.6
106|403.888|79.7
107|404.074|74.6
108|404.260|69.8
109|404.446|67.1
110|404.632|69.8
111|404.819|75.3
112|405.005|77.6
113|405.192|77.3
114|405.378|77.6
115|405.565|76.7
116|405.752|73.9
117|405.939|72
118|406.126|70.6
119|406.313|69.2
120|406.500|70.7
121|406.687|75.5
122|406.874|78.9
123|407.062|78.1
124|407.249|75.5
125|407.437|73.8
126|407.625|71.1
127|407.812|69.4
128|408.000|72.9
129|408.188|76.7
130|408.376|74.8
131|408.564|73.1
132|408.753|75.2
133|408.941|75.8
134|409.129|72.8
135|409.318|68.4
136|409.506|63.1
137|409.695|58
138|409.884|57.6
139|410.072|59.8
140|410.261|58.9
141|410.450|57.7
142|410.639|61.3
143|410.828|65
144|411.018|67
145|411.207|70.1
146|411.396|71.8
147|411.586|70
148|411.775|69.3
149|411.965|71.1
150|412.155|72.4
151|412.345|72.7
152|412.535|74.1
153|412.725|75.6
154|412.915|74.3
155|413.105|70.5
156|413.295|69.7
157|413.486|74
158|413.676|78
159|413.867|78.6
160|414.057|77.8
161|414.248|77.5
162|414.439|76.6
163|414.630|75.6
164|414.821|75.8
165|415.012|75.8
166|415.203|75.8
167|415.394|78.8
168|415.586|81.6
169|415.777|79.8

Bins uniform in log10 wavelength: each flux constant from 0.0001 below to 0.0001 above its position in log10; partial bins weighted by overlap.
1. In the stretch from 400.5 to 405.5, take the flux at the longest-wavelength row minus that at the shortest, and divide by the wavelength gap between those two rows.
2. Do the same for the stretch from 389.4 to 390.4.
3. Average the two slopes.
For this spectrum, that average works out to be 1.4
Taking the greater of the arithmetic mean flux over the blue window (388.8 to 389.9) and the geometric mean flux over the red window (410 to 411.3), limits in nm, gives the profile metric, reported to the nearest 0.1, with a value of 62.7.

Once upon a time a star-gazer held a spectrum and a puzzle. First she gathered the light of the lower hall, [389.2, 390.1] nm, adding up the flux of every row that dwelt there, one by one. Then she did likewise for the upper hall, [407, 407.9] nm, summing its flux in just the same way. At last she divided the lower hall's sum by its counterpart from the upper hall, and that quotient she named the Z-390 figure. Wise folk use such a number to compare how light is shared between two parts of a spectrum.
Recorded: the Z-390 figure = 0.84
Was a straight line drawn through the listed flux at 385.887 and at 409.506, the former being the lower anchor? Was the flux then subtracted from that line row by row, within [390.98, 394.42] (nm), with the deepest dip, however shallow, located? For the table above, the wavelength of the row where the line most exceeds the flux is 393.424 nm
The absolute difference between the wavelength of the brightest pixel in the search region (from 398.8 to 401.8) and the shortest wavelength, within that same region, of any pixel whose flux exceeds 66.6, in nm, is 2.03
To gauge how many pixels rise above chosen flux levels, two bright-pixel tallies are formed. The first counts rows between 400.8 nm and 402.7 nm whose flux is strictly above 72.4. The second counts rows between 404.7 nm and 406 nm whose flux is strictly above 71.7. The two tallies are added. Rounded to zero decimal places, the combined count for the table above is 14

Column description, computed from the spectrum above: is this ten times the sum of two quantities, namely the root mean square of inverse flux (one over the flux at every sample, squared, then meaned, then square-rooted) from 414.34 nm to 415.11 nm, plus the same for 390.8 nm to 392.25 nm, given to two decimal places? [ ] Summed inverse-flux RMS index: 0.27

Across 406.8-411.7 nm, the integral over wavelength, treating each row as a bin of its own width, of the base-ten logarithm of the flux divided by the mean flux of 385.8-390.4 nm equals 0.23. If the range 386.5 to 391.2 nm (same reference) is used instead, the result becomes 0.01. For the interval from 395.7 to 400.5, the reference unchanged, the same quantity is -0.05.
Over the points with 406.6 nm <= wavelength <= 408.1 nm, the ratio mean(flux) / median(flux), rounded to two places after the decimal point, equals 1.00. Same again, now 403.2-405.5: 0.98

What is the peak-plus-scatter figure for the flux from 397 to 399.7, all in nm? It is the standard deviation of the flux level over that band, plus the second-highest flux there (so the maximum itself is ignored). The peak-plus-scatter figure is 85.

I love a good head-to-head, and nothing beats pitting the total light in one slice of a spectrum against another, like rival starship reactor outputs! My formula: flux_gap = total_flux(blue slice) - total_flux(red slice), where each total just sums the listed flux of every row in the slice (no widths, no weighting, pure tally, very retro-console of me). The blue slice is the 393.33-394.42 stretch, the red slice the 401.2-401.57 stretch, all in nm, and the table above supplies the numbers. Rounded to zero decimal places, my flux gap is 164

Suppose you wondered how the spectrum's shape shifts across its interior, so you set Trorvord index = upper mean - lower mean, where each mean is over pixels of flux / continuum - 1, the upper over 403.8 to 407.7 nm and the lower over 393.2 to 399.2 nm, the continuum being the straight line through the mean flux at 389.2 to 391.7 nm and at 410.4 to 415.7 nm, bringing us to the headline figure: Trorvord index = 0.19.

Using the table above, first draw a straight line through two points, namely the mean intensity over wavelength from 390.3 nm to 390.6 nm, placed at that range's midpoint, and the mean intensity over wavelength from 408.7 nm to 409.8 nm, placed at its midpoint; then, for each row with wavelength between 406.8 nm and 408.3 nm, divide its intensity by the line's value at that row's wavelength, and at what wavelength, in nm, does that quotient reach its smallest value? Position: 407.812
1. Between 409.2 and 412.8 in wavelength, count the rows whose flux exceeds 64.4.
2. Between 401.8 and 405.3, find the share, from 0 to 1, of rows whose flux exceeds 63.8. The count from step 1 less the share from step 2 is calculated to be 11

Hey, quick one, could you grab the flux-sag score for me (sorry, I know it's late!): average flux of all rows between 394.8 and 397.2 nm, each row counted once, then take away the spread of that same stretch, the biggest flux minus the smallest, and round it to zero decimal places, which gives 24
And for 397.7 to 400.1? 53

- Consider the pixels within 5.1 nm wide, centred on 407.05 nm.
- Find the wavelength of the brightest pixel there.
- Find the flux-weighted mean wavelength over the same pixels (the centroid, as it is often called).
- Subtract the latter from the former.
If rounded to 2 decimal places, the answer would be -0.17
